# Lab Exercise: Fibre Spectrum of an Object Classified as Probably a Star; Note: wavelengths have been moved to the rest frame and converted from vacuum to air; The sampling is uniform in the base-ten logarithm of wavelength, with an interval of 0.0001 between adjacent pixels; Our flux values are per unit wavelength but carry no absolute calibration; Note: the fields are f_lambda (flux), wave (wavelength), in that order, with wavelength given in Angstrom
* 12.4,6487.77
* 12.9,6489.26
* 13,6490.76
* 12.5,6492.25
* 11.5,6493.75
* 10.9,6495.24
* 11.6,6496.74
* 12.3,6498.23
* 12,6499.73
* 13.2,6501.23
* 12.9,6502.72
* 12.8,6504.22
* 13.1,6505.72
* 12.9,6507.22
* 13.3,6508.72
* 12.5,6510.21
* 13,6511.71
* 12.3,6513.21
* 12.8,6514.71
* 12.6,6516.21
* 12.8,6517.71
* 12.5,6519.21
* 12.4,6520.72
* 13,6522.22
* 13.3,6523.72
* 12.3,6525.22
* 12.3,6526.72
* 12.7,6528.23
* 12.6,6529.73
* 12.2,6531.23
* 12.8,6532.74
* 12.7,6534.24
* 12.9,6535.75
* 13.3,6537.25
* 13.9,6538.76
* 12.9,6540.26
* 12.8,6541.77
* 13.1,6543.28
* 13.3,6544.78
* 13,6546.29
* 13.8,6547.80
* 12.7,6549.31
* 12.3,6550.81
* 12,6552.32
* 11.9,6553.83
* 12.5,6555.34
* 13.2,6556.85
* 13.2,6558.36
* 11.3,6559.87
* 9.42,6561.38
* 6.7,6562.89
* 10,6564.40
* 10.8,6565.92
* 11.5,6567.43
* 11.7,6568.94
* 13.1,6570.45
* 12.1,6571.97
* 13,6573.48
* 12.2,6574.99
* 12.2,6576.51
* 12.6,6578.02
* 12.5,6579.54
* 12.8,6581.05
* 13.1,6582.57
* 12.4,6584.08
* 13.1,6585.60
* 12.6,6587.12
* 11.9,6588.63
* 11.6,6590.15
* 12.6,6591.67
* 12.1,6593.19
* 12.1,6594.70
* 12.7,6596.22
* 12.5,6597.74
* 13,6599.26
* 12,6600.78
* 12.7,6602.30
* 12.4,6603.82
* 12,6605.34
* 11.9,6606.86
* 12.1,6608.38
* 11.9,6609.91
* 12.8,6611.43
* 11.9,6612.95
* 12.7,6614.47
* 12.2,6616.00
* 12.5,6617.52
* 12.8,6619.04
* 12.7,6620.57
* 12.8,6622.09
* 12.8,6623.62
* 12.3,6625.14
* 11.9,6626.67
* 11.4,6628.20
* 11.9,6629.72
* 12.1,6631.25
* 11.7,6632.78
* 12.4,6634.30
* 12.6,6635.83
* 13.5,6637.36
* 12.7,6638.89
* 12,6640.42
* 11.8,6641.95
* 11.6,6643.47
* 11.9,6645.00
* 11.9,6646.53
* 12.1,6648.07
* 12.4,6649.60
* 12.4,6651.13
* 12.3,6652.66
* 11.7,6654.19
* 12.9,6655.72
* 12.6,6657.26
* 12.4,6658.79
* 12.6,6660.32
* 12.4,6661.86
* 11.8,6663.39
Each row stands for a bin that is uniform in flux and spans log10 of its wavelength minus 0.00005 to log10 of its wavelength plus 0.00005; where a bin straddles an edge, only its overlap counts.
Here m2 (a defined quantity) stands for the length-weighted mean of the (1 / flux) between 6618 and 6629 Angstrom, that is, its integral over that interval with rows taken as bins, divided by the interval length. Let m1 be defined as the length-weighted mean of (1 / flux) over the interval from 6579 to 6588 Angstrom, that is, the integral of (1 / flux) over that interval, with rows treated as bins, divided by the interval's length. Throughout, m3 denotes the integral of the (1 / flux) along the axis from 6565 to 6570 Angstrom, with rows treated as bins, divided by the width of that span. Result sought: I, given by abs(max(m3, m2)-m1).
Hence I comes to 0.0094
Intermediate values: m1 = 0.0786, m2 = 0.0809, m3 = 0.088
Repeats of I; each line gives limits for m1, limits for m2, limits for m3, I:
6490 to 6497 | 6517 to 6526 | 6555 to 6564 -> 0.0127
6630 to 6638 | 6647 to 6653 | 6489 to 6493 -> 0.0006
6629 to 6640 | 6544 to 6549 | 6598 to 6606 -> 0.0002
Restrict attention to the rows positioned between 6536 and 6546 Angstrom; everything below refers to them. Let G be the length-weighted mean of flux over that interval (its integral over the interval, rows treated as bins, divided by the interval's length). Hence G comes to 13.2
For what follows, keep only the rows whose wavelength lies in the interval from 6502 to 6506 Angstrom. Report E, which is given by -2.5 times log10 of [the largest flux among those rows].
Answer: -2.793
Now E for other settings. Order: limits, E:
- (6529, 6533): -2.768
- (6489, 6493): -2.785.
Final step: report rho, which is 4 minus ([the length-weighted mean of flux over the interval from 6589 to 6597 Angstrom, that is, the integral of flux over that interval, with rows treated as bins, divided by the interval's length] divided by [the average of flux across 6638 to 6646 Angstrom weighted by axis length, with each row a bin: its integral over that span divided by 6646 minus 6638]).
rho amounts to 2.99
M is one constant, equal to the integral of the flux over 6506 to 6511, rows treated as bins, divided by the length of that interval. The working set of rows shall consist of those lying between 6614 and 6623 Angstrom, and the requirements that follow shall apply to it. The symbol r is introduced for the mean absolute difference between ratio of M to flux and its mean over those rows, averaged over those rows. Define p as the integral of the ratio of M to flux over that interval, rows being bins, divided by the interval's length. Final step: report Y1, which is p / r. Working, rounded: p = 1.02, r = 0.015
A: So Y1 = 70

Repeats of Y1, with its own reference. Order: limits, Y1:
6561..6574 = 6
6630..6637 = 40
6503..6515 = 54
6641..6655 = 47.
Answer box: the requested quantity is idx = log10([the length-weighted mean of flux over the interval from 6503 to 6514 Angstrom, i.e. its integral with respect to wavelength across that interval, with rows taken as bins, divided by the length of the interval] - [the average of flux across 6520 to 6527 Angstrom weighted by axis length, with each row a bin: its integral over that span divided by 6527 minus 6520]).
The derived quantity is -0.84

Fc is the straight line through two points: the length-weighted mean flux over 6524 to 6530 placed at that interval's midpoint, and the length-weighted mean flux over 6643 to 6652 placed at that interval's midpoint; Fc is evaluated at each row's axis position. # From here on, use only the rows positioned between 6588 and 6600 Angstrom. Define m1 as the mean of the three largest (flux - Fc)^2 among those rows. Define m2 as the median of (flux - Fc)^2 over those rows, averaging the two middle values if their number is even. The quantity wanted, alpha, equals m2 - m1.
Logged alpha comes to -0.28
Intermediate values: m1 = 0.41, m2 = 0.13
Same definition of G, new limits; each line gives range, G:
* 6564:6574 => 11.8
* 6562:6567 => 9.3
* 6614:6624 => 12.6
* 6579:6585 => 12.7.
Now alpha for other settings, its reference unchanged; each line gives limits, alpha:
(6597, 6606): -0.22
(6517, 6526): -0.22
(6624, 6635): -0.21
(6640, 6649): -0.08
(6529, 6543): -0.84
